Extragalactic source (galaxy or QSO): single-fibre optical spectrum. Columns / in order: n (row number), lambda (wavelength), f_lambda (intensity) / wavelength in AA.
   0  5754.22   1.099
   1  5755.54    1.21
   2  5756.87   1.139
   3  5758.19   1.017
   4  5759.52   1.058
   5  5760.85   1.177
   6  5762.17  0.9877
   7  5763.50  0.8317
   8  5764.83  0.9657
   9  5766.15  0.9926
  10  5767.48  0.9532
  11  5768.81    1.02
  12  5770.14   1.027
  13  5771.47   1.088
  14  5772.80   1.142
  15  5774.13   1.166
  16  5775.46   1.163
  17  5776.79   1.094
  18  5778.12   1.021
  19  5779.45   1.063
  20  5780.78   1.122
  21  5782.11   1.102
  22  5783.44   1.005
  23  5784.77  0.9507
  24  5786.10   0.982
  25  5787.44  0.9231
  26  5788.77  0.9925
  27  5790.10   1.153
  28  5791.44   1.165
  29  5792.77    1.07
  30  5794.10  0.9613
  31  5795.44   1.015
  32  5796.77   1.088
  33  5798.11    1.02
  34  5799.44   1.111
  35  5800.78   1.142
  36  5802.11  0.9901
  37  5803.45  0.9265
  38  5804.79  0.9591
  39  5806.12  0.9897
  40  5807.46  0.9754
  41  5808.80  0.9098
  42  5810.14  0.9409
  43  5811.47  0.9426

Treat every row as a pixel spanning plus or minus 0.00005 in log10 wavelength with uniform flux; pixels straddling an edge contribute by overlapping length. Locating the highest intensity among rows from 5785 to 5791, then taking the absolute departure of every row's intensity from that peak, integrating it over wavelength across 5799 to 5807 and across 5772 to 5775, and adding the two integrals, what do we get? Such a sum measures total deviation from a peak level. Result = 1.1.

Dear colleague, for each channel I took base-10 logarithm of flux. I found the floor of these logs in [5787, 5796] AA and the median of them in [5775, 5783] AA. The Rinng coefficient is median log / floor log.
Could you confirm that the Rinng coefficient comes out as -1.2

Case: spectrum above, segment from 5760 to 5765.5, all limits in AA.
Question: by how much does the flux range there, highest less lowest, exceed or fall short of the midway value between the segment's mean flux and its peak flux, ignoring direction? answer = 0.74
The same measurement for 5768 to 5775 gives 0.98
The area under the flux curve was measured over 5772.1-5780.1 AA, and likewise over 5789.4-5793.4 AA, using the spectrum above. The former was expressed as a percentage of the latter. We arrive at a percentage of 196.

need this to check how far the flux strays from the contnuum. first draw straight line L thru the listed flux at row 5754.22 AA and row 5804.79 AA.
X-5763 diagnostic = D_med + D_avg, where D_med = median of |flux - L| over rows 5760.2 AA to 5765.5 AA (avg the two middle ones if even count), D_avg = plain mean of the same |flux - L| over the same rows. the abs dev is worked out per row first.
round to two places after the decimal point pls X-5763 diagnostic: 0.23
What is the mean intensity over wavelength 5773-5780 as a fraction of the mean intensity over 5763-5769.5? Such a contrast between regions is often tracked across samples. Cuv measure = 1.16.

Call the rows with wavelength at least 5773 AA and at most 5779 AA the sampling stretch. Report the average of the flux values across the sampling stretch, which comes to 1.11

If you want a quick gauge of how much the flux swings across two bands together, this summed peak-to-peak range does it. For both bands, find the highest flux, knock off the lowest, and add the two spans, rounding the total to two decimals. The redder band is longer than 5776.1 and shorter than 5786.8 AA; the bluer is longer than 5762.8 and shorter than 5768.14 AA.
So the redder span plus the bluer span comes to 0.33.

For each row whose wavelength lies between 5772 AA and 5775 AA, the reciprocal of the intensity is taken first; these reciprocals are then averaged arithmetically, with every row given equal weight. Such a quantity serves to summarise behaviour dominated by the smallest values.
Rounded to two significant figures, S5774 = 0.87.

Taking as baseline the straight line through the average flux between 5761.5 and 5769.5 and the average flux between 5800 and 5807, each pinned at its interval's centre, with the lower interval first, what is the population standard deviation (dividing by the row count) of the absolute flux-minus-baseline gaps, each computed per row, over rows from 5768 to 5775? 0.057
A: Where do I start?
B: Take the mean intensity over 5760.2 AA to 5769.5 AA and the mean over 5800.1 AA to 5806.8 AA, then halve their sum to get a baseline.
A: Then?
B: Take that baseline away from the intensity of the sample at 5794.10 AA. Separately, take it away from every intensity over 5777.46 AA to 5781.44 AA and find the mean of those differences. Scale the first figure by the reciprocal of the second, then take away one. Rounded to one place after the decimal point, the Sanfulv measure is -1.5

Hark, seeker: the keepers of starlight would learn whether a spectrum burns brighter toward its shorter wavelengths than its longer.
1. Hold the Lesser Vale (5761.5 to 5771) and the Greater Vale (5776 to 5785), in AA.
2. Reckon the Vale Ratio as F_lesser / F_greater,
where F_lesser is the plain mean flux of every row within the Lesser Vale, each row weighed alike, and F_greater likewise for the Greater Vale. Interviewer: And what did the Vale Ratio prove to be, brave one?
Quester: 0.92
